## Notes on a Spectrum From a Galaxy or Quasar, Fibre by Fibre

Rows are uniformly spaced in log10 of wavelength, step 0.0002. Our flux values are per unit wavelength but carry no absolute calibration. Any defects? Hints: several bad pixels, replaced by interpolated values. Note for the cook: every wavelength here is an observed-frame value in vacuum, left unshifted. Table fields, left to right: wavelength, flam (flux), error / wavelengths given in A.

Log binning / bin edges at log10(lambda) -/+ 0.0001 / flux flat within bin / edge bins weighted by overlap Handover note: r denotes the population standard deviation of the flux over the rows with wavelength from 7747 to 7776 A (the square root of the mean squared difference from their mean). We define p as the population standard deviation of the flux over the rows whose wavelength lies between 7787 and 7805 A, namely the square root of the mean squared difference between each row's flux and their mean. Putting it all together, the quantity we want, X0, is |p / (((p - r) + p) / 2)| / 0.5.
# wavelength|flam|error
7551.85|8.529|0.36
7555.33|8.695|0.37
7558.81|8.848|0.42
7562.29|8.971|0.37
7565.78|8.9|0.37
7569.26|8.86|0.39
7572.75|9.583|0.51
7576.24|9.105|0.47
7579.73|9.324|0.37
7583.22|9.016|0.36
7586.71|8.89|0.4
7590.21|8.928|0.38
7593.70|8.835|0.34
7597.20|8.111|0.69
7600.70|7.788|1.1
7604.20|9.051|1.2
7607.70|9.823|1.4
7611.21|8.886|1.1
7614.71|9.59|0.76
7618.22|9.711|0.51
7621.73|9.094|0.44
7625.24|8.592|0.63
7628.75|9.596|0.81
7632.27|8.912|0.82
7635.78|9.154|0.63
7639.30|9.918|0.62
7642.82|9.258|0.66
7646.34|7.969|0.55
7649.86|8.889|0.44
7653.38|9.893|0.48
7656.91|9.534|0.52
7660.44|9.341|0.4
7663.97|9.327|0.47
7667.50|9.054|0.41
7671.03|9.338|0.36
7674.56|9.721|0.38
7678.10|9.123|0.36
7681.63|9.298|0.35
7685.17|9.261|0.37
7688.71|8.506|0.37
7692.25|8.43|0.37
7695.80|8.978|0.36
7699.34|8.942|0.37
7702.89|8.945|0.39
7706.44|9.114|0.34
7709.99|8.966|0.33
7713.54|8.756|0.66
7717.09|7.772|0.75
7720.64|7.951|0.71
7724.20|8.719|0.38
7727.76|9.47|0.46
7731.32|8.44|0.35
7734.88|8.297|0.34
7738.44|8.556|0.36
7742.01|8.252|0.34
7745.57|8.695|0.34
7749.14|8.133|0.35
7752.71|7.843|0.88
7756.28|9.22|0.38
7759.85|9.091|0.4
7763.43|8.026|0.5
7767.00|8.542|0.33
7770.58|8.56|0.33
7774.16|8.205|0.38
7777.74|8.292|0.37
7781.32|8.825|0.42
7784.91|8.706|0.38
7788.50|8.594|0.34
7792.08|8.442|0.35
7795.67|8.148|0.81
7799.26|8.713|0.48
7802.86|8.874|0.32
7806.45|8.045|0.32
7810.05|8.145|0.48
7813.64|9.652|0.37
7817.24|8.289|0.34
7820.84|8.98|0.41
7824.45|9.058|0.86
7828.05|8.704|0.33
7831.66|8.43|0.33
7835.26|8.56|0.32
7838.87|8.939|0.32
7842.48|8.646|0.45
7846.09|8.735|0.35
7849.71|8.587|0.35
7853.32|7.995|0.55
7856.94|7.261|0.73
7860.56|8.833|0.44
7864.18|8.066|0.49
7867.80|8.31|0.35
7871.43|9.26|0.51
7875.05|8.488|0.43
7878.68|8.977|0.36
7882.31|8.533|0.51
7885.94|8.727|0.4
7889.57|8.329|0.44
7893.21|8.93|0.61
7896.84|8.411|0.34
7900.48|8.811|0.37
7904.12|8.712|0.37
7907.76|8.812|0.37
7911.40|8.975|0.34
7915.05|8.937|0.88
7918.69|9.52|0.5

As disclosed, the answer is 33.2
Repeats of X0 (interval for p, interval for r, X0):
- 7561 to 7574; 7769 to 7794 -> 3.1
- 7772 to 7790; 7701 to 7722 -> 20.3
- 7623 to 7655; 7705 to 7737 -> 3.5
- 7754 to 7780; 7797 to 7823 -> 5.4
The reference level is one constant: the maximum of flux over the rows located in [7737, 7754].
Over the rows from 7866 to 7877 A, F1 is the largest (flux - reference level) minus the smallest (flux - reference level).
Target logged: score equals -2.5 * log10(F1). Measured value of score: 0.1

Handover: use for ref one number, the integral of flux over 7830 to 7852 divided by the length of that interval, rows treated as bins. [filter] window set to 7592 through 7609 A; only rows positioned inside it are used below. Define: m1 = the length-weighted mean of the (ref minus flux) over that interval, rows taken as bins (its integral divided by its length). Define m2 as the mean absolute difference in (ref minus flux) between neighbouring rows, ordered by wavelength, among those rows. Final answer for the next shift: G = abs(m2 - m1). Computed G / 0.8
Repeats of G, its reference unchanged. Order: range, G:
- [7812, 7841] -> 0.6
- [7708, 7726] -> 0.3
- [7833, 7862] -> 0.3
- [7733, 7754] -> 0.0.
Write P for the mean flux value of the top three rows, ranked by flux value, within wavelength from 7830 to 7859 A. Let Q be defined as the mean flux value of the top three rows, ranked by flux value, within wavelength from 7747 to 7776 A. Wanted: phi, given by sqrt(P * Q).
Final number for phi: 8.9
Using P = 8.8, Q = 8.96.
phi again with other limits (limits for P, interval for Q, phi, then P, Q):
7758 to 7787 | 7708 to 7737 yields 9.0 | 8.9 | 9.06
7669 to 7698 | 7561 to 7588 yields 9.4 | 9.5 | 9.34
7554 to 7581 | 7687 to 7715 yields 9.2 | 9.3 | 9.02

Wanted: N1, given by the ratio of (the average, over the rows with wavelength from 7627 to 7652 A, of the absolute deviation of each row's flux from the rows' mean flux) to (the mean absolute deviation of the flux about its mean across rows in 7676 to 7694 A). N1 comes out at 1.2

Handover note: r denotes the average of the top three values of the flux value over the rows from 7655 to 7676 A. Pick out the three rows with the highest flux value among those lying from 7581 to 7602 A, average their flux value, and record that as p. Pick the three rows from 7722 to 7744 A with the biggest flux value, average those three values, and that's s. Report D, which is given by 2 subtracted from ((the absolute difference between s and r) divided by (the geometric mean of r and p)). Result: -1.93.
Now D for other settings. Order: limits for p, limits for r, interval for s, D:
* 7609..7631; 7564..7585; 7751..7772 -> -1.96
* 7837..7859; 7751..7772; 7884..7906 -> -1.98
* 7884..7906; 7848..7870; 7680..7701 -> -1.93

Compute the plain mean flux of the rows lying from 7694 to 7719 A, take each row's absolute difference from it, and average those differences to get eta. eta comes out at 0.30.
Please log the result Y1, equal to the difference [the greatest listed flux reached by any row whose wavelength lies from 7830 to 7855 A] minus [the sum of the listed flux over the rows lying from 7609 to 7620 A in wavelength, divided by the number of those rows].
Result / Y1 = -0.5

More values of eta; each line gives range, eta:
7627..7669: 0.37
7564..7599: 0.24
